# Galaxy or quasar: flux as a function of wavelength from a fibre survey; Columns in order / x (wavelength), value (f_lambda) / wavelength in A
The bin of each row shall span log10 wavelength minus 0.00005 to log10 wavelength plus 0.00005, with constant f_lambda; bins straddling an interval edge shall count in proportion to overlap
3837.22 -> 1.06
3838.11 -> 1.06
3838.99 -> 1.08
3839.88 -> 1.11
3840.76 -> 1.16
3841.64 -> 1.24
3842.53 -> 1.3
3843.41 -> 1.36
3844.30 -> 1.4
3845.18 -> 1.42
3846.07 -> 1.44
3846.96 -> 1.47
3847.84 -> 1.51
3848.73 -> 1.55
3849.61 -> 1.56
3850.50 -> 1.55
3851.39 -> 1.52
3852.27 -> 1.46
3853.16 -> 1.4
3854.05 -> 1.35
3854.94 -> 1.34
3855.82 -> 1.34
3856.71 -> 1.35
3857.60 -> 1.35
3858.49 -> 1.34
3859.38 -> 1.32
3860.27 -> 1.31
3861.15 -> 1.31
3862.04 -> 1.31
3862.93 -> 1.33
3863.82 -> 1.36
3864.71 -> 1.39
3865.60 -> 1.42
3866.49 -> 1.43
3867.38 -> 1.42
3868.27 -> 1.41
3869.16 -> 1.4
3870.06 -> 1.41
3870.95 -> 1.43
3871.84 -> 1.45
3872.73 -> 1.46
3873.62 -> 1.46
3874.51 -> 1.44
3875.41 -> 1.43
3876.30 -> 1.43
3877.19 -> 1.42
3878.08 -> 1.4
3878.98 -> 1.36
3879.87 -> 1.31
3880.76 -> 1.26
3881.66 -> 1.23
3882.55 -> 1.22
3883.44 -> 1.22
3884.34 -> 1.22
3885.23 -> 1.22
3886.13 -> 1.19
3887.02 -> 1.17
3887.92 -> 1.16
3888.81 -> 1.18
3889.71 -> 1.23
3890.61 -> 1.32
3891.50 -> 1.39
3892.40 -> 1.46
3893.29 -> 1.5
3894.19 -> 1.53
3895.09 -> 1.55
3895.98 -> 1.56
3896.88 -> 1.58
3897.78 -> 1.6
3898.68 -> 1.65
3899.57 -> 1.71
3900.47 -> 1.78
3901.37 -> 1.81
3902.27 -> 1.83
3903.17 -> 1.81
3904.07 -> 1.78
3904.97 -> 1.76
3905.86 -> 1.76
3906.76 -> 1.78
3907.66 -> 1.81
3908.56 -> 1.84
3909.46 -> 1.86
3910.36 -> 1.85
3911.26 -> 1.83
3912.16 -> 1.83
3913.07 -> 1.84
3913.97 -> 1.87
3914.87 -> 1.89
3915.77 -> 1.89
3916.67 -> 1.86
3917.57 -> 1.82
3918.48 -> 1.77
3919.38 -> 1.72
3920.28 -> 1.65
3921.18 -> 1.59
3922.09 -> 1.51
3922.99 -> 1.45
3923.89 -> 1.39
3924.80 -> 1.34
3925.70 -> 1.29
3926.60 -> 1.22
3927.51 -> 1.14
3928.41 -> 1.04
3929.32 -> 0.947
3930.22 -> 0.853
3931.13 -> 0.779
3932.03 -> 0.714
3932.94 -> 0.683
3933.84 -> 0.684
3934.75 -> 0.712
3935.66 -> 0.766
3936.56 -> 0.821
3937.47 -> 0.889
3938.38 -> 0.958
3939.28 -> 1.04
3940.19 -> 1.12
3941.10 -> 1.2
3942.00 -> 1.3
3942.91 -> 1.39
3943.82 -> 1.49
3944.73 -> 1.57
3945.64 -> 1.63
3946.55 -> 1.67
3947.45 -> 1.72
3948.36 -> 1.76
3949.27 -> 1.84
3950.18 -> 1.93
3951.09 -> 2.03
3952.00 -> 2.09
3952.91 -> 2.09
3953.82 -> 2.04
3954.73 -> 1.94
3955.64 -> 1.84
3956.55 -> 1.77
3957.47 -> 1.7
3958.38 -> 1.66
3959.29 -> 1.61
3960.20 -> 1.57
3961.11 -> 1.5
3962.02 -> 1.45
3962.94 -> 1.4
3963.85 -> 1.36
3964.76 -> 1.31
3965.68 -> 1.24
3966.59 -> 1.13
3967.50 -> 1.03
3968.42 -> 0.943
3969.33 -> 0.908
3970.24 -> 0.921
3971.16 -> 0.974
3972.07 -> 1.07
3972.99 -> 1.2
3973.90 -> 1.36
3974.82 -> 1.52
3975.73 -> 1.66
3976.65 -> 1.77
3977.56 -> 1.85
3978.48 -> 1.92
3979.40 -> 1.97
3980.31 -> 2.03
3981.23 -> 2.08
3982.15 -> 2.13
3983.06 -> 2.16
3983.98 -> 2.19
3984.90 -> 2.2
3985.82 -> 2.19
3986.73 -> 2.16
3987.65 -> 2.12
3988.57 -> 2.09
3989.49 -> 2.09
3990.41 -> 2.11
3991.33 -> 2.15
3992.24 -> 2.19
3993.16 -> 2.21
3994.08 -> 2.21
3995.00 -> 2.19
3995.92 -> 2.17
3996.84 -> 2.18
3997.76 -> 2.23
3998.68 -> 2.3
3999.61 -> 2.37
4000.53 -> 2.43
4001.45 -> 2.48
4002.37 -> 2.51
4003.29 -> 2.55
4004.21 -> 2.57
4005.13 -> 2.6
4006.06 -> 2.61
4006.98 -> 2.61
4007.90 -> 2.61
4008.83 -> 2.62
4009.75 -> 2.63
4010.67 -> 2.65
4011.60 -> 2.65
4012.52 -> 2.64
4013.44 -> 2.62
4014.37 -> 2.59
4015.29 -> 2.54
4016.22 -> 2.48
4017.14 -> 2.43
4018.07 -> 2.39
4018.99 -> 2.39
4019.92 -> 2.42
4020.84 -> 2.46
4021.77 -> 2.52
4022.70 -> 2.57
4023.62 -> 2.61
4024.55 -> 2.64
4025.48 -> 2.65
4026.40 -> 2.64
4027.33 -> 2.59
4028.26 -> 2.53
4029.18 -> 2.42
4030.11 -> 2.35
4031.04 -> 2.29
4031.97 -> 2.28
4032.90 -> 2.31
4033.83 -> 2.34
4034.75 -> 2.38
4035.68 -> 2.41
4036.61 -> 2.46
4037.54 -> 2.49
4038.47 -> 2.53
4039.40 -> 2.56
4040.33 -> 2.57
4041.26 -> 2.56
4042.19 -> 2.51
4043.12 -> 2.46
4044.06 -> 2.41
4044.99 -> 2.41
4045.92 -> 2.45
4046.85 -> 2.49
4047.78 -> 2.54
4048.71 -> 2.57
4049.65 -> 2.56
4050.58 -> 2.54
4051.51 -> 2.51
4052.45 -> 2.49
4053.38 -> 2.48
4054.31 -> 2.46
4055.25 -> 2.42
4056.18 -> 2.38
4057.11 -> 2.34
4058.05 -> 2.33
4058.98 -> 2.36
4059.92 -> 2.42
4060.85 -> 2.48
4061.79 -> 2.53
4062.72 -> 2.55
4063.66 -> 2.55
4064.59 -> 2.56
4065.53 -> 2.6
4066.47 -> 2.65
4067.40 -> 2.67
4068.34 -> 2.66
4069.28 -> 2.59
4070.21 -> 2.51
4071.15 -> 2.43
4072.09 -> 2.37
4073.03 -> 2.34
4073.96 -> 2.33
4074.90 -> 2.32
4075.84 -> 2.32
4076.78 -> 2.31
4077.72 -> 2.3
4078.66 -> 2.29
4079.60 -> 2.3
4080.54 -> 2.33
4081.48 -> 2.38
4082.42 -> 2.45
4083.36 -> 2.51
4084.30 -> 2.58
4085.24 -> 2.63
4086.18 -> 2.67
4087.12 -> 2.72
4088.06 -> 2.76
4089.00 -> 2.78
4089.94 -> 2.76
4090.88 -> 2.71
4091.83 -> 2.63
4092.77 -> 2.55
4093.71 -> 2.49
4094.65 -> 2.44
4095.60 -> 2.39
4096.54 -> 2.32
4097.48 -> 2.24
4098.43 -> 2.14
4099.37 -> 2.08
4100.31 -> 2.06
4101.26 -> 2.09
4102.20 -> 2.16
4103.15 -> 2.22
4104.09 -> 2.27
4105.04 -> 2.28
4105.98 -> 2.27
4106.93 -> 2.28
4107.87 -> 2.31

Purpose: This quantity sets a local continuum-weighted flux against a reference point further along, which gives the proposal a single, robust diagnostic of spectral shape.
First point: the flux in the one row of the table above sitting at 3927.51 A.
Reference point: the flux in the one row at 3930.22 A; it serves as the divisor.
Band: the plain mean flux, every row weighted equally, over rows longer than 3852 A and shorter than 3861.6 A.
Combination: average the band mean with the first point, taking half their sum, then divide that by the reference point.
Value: 1.46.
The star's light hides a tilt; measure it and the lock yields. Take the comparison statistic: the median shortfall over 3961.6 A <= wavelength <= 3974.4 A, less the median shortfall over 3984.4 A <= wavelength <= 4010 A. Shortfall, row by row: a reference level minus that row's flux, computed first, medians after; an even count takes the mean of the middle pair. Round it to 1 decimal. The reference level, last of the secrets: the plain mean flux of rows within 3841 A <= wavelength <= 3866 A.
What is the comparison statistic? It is 1.1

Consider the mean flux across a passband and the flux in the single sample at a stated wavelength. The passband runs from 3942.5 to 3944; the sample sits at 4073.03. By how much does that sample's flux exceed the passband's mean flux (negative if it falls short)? 0.9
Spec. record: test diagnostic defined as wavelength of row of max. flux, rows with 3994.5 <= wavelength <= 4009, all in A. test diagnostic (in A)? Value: 4008.83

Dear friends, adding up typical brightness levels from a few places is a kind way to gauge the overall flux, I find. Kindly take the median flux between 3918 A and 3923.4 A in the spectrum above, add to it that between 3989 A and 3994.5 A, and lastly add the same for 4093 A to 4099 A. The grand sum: 6.1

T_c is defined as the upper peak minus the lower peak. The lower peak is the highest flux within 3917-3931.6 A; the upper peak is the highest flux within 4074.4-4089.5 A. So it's 1.0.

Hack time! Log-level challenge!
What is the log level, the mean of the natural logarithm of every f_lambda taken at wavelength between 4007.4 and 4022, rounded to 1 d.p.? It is 0.9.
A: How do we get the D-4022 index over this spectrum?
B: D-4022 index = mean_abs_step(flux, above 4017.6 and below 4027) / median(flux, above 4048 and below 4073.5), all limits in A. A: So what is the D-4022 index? 0.012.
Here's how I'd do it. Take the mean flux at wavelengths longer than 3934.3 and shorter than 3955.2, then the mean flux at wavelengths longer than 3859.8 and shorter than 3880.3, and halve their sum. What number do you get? 1.4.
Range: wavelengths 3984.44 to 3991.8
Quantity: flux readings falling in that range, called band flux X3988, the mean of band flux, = 2.1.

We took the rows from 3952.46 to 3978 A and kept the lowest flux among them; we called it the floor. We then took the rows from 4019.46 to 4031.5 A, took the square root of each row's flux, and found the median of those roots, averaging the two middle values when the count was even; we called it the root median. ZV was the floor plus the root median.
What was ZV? 2.50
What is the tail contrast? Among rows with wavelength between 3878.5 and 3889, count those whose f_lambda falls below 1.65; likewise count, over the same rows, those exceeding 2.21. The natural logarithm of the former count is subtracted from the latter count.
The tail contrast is -2.5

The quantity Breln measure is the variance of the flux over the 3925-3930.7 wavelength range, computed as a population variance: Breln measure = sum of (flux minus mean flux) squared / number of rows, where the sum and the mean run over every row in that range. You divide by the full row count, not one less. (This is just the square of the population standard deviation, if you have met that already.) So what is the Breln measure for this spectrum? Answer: 0.023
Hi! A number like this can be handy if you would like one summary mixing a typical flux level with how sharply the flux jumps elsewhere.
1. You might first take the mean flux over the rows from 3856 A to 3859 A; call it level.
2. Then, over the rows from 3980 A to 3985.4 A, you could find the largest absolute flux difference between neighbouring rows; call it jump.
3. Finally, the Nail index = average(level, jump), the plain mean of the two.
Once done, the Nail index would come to 0.70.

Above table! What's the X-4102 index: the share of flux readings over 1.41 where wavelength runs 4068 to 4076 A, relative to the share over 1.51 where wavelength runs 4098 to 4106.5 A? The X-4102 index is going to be 1.0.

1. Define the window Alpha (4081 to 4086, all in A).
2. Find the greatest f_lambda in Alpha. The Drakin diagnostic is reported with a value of 2.63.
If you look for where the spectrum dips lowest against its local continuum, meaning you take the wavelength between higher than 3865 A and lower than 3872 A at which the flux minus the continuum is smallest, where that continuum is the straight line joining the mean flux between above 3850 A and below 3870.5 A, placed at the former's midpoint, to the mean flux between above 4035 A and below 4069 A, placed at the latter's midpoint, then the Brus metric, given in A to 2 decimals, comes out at 3869.16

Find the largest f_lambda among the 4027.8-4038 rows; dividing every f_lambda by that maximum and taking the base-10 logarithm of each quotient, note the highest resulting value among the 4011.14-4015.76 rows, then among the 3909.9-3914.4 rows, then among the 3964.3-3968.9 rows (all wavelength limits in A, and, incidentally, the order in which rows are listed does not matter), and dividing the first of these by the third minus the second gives -0.13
